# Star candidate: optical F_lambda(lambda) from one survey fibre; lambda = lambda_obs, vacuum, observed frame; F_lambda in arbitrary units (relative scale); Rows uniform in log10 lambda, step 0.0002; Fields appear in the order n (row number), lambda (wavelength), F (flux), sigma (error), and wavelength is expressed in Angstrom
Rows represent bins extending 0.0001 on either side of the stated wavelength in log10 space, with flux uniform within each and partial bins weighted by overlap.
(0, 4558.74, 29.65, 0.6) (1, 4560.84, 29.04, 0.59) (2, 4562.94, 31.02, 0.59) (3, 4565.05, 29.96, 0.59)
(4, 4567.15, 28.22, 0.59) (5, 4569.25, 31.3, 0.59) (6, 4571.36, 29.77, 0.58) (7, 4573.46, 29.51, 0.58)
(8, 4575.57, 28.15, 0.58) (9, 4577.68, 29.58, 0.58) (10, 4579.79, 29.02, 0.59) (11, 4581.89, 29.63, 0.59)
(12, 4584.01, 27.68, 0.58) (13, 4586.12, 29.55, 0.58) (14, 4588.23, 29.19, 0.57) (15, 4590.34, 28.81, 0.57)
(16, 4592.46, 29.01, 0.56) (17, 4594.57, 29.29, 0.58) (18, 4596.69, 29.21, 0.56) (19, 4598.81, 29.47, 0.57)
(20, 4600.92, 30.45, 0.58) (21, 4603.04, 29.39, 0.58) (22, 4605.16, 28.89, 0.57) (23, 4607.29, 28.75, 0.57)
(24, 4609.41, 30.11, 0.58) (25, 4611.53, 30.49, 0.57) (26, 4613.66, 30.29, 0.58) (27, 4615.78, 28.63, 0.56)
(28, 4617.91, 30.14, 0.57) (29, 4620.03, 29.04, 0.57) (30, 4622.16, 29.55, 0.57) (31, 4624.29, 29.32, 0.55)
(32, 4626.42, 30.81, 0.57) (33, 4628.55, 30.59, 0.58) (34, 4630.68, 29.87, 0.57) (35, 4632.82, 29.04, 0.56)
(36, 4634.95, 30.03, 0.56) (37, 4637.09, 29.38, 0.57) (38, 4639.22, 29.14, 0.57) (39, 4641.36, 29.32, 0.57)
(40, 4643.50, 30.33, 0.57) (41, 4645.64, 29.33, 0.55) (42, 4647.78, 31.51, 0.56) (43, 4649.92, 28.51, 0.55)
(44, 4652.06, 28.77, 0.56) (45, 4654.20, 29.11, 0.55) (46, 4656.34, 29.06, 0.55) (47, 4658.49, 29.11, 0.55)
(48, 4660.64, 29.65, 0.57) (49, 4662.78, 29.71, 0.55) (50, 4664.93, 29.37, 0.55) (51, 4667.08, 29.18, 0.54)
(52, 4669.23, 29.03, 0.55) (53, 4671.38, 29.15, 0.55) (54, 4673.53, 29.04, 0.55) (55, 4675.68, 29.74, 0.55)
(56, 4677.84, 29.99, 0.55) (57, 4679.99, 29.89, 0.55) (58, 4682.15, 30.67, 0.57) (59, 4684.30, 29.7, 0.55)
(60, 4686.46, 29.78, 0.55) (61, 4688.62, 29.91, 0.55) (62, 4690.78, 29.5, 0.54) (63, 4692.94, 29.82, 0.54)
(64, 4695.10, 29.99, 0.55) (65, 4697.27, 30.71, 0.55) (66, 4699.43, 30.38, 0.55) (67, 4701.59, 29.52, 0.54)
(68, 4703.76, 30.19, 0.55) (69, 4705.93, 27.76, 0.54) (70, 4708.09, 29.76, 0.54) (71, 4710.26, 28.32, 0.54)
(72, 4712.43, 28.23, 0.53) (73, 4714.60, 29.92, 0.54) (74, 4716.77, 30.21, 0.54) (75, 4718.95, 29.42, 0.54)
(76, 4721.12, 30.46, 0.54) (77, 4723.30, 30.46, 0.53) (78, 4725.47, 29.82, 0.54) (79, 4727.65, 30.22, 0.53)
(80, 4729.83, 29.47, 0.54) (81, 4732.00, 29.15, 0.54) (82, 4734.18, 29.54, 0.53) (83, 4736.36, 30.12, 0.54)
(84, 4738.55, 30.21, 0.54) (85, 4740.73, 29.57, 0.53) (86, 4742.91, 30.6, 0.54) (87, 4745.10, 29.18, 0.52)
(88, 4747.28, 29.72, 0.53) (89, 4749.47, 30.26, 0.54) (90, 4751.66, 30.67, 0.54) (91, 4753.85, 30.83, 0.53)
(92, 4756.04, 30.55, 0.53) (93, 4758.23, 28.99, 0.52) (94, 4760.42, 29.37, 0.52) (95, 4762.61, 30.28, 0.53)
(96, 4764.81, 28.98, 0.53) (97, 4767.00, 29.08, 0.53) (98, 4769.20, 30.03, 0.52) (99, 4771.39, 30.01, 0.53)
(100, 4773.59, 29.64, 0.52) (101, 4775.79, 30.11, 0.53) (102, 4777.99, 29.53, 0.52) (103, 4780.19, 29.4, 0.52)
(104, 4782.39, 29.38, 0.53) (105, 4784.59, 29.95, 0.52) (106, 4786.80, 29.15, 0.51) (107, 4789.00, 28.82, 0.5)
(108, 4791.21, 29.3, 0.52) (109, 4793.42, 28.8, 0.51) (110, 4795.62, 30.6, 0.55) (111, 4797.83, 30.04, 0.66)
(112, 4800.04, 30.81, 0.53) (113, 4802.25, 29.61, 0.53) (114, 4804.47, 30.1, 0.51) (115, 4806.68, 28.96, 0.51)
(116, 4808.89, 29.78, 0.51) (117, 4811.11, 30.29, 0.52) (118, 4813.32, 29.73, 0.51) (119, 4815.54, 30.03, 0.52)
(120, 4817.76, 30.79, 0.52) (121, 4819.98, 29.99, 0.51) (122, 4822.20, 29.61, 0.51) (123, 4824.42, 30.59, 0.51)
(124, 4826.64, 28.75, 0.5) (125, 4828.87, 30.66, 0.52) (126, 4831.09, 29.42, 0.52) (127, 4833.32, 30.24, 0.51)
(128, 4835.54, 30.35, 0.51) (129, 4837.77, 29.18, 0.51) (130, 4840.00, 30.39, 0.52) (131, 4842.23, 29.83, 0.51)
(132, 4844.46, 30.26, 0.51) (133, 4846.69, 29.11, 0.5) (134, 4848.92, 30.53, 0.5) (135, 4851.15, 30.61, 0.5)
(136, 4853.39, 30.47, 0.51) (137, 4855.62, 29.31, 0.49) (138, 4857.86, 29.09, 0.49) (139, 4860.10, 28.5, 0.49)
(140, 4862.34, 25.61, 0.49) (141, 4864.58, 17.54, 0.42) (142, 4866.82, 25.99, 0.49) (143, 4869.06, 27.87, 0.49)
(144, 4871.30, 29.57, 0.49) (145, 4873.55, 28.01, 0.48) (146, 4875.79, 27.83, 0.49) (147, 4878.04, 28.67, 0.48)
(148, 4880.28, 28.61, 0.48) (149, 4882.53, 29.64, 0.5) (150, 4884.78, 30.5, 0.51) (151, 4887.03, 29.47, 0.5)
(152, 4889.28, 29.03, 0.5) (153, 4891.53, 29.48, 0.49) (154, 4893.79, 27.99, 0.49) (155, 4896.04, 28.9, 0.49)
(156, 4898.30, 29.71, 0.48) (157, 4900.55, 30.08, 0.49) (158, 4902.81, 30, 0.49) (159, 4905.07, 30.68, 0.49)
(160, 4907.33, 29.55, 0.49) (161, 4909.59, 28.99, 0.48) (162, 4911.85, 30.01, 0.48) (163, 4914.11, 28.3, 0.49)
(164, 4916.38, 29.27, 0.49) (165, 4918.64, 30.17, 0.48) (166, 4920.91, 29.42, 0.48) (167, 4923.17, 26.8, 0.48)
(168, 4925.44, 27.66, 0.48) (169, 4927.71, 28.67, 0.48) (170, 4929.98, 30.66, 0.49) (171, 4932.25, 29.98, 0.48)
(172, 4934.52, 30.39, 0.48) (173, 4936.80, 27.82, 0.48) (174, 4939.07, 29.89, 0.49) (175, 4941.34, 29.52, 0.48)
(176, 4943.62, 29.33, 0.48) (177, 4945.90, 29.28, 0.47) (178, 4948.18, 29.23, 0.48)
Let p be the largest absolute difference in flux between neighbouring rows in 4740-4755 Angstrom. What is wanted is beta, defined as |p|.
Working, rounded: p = 1.4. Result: 1.42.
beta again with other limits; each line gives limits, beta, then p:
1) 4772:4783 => 0.58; 0.6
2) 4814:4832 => 1.91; 1.9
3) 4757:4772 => 1.30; 1.3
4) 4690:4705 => 0.86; 0.9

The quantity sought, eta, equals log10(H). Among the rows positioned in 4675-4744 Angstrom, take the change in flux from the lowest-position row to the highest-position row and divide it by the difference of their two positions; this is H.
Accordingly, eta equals -1.9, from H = 0.013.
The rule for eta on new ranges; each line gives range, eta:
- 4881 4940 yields -2.4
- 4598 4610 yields -1.2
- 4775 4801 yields -1.5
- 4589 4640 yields -2.2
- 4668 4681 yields -1.1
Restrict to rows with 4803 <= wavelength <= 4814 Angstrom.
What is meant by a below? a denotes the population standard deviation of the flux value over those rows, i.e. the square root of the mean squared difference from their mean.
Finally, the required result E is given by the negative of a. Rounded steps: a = 0.46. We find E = -0.46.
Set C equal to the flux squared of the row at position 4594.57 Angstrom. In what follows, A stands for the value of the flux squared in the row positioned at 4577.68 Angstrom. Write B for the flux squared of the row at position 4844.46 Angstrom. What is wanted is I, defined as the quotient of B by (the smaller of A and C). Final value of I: 1.07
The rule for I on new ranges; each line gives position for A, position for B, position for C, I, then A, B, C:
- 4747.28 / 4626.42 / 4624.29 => 1.10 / 883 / 949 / 860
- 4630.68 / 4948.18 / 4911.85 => 0.96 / 892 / 854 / 901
